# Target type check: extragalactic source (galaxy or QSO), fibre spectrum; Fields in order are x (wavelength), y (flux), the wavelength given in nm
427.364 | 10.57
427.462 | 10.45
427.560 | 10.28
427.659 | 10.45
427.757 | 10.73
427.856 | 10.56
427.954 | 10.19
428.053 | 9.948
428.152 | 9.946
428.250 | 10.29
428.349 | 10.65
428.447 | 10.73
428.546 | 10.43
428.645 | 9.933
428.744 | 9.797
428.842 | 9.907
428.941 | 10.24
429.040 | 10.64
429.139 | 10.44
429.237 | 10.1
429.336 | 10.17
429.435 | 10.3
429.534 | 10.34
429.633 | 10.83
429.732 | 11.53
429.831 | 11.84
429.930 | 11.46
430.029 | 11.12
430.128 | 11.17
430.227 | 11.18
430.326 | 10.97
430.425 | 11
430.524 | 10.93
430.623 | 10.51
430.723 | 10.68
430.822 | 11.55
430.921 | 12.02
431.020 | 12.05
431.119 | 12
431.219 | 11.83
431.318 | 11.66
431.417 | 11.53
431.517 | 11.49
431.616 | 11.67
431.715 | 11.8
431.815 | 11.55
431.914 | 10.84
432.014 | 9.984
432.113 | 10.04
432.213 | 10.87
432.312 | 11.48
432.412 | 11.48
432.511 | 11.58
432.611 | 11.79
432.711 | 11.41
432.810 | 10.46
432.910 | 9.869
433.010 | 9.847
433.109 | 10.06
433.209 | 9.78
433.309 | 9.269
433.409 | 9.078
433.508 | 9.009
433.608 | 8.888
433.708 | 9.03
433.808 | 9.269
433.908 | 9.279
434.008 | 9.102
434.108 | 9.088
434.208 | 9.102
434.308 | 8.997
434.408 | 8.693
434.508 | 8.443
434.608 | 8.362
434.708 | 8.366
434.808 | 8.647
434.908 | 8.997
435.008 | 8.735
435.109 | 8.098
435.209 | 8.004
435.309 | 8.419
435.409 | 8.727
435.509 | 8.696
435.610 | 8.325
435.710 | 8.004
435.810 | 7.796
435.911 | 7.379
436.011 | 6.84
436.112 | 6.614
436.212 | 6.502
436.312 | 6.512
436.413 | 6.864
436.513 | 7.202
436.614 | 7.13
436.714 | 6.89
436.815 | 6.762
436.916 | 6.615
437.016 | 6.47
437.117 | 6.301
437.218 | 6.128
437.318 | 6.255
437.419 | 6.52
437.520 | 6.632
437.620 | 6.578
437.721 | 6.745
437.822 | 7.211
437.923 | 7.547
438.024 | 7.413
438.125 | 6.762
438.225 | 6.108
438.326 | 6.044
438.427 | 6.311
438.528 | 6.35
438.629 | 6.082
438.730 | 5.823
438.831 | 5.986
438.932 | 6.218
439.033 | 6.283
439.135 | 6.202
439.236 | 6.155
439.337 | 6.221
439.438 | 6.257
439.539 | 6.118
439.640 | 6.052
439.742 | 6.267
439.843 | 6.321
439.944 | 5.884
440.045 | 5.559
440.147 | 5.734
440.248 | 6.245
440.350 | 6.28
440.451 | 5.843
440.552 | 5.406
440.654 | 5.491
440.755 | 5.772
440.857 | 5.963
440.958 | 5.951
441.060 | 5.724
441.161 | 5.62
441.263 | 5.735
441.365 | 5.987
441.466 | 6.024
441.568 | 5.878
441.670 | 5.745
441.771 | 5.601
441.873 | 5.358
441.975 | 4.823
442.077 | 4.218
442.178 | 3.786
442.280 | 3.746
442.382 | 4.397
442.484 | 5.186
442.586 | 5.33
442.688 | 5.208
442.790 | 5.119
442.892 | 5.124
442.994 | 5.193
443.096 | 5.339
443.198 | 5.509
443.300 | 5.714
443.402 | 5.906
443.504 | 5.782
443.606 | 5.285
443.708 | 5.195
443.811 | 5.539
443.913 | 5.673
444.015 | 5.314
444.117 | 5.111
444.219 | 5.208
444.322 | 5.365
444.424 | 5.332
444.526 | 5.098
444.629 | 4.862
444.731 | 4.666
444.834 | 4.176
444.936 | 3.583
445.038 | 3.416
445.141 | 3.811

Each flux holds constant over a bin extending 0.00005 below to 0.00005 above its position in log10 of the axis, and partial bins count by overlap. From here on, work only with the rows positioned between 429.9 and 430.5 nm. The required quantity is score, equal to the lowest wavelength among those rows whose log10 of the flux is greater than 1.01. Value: 429.930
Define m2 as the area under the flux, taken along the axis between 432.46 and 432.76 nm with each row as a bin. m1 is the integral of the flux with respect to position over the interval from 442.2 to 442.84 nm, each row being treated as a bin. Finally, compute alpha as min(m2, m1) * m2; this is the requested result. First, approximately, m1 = 3.1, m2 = 3.5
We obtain 11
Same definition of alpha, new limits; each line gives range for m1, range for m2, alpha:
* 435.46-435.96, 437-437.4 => 6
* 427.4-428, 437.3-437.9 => 16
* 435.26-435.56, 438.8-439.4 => 10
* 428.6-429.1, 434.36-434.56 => 3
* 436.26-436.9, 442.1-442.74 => 9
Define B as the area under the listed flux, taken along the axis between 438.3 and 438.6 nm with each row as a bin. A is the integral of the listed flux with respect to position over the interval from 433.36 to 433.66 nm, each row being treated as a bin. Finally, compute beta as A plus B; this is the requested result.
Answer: 4.57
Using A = 2.70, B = 1.9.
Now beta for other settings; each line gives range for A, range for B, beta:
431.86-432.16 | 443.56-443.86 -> 4.70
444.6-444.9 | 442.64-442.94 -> 2.89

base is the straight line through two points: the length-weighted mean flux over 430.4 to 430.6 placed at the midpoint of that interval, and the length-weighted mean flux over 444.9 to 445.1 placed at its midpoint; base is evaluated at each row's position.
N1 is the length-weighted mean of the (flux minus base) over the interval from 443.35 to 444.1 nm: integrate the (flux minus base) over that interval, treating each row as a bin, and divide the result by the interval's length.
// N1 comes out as 1.4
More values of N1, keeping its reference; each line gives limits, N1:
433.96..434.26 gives 0.0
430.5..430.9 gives 0.2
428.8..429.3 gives -1.4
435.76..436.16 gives -1.0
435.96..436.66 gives -1.1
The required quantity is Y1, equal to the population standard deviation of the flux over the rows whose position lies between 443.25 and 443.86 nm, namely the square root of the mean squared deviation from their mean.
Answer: 0.26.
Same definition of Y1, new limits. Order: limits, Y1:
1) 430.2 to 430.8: 0.22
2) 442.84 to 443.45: 0.28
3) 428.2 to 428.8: 0.34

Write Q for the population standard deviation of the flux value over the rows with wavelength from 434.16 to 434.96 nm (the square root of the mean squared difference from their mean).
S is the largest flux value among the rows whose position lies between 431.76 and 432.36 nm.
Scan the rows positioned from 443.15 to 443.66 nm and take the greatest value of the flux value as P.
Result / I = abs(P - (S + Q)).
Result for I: 5.9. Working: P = 5.906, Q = 0.28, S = 11.55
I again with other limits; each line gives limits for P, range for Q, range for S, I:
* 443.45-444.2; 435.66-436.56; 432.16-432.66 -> 6.5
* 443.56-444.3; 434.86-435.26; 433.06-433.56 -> 4.8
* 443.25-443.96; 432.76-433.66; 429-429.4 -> 5.2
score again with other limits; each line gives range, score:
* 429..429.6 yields 429.040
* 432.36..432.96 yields 432.412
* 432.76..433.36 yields 432.810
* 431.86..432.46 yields 431.914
